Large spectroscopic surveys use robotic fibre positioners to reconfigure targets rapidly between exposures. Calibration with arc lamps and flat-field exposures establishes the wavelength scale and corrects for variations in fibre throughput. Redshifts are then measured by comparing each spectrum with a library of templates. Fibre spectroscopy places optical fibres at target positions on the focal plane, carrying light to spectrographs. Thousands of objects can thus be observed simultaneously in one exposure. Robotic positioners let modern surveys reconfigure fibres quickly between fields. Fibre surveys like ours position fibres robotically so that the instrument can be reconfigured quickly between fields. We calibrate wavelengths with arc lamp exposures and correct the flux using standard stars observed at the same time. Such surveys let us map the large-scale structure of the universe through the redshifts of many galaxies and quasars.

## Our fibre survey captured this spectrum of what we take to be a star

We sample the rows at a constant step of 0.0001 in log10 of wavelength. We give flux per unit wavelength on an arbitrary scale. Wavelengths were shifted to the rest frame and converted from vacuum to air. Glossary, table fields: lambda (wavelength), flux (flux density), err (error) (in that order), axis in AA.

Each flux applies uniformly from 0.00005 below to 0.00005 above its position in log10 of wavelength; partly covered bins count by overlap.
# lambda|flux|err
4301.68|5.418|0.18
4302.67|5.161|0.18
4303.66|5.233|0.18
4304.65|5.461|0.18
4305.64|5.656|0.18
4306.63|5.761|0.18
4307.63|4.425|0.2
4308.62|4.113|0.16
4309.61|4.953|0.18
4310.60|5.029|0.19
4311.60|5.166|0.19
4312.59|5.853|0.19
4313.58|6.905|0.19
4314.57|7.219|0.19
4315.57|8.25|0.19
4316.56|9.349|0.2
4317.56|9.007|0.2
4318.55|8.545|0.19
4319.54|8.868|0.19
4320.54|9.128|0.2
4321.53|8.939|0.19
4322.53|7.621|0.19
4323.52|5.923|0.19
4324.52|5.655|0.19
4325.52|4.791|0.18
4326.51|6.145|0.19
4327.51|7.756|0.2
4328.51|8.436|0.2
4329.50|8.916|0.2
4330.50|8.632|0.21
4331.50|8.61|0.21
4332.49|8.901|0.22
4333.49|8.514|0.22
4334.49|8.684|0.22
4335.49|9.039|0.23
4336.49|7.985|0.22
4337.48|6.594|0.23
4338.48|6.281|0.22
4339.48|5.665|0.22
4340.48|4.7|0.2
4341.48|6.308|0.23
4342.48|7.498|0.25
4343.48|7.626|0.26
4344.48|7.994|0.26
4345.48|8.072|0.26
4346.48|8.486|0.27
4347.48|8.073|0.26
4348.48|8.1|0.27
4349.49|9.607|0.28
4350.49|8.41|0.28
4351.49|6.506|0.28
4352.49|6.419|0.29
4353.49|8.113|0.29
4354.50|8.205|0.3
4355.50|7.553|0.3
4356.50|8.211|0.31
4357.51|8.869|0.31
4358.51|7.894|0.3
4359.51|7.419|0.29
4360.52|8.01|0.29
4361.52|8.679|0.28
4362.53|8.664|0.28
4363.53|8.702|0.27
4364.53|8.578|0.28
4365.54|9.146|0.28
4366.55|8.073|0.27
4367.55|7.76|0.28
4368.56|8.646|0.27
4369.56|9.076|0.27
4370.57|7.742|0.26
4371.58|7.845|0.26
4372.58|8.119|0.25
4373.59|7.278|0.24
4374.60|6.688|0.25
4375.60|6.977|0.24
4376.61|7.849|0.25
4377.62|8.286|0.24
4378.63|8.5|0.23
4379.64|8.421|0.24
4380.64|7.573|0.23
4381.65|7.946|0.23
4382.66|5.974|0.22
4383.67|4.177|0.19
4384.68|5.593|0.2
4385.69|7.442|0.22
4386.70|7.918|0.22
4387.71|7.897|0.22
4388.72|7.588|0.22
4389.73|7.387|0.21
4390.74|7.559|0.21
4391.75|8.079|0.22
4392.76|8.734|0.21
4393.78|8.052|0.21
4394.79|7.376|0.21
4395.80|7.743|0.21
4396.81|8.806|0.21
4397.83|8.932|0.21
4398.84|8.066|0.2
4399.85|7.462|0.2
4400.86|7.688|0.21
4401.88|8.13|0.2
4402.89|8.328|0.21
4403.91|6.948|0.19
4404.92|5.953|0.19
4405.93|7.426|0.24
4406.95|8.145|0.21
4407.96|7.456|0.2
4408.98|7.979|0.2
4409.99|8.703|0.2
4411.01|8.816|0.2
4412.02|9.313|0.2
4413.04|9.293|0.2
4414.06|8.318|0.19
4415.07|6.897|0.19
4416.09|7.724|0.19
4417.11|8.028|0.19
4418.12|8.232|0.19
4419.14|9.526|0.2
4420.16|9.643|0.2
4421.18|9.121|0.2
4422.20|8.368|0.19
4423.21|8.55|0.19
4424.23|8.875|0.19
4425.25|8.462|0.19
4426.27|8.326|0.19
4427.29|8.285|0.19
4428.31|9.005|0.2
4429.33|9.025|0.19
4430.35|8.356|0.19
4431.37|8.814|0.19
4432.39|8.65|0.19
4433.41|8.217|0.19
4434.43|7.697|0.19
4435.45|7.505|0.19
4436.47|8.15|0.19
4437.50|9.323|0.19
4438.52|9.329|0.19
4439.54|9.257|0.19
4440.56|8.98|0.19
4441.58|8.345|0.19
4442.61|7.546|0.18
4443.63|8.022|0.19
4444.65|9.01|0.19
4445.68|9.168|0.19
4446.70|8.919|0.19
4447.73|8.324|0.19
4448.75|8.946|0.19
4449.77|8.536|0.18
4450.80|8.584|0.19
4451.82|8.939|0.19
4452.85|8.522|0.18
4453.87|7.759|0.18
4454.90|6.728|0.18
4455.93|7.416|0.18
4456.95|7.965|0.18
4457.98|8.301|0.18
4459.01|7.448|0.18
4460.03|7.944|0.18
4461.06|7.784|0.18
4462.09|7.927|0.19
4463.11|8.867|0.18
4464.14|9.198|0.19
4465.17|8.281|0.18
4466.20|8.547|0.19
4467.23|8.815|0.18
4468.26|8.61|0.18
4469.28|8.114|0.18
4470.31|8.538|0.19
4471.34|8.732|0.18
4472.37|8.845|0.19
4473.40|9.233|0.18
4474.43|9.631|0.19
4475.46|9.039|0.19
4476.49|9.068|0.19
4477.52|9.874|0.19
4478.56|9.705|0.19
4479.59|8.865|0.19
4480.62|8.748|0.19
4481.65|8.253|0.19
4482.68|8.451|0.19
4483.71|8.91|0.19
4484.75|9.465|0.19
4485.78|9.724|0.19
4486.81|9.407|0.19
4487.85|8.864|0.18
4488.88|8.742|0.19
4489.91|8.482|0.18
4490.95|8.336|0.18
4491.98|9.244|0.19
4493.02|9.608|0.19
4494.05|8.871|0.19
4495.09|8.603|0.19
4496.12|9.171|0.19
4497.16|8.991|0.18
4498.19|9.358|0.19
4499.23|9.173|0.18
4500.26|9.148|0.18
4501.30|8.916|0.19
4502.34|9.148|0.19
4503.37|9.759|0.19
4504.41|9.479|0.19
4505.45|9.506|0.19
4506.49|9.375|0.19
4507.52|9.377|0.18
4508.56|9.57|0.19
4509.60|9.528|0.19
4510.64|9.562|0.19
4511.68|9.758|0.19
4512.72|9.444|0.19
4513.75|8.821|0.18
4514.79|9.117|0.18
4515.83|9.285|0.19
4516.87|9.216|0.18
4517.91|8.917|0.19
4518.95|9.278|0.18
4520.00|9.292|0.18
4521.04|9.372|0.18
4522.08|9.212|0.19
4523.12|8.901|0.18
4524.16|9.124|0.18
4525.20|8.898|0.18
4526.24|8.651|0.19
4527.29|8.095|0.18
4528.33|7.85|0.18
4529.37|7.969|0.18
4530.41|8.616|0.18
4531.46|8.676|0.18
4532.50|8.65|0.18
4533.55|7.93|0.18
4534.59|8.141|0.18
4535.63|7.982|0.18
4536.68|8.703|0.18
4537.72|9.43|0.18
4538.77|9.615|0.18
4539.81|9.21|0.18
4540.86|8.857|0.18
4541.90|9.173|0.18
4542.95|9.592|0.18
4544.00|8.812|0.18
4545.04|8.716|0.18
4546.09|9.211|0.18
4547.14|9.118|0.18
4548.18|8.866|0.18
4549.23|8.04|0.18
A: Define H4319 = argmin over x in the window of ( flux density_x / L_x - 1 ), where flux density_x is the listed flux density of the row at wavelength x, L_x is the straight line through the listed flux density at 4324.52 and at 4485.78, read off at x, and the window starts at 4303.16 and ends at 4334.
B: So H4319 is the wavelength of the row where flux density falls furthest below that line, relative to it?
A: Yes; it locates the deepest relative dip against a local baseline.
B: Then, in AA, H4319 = 4308.62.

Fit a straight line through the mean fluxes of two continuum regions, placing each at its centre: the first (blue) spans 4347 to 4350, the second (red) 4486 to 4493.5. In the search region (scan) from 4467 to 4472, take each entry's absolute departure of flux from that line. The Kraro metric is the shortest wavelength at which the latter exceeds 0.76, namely 4469.28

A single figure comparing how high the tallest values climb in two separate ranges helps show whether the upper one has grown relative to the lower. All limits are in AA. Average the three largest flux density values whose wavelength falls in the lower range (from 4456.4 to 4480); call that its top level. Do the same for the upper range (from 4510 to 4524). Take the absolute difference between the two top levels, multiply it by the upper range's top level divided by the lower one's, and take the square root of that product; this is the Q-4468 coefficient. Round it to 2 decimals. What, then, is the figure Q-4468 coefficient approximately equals 0.38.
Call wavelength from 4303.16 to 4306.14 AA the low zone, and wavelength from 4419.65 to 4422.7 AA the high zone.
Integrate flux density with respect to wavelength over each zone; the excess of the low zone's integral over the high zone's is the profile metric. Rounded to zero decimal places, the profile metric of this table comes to -11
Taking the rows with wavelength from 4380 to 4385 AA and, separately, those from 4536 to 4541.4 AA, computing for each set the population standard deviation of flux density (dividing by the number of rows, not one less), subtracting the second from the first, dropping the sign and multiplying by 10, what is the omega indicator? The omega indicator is 10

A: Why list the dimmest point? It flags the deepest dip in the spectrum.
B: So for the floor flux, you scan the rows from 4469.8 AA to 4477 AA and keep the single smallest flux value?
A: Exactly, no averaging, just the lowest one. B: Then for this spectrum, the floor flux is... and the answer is 8.538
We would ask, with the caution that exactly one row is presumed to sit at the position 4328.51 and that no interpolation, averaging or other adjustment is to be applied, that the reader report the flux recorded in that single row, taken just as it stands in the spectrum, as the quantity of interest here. 8.436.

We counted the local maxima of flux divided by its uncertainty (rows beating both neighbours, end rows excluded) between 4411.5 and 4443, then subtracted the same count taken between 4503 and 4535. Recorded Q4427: -3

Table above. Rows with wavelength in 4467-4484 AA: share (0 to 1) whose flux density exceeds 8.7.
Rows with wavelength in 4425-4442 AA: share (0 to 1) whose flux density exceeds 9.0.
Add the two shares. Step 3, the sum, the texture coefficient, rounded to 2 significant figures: 1.0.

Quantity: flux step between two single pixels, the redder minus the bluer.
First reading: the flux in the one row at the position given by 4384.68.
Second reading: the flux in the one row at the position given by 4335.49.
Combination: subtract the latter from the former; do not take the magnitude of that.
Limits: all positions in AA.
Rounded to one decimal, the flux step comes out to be -3.4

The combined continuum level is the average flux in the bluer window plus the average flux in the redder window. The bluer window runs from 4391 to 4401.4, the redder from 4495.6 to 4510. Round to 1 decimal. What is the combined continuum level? 17.4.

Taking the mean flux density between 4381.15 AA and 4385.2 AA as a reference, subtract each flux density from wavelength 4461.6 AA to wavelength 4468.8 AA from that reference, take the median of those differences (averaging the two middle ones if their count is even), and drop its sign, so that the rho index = 2.7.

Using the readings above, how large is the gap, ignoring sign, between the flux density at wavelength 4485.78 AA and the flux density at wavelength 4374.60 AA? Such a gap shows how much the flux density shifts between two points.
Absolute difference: 3.0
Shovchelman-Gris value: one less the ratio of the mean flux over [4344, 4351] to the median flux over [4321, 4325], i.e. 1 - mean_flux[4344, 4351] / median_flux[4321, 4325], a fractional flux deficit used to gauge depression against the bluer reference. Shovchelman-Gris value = -0.24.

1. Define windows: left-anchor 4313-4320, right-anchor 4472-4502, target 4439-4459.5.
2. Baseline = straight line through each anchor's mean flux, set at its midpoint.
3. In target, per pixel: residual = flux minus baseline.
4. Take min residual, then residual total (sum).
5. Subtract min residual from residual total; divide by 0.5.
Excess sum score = -18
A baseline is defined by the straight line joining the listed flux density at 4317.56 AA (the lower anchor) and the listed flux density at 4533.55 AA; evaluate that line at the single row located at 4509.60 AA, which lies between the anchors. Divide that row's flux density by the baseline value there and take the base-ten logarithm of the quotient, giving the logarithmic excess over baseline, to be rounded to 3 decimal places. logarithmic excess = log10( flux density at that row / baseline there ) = 0.073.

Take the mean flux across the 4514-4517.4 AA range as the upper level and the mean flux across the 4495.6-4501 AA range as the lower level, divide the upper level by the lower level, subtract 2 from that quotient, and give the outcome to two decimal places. -1.00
